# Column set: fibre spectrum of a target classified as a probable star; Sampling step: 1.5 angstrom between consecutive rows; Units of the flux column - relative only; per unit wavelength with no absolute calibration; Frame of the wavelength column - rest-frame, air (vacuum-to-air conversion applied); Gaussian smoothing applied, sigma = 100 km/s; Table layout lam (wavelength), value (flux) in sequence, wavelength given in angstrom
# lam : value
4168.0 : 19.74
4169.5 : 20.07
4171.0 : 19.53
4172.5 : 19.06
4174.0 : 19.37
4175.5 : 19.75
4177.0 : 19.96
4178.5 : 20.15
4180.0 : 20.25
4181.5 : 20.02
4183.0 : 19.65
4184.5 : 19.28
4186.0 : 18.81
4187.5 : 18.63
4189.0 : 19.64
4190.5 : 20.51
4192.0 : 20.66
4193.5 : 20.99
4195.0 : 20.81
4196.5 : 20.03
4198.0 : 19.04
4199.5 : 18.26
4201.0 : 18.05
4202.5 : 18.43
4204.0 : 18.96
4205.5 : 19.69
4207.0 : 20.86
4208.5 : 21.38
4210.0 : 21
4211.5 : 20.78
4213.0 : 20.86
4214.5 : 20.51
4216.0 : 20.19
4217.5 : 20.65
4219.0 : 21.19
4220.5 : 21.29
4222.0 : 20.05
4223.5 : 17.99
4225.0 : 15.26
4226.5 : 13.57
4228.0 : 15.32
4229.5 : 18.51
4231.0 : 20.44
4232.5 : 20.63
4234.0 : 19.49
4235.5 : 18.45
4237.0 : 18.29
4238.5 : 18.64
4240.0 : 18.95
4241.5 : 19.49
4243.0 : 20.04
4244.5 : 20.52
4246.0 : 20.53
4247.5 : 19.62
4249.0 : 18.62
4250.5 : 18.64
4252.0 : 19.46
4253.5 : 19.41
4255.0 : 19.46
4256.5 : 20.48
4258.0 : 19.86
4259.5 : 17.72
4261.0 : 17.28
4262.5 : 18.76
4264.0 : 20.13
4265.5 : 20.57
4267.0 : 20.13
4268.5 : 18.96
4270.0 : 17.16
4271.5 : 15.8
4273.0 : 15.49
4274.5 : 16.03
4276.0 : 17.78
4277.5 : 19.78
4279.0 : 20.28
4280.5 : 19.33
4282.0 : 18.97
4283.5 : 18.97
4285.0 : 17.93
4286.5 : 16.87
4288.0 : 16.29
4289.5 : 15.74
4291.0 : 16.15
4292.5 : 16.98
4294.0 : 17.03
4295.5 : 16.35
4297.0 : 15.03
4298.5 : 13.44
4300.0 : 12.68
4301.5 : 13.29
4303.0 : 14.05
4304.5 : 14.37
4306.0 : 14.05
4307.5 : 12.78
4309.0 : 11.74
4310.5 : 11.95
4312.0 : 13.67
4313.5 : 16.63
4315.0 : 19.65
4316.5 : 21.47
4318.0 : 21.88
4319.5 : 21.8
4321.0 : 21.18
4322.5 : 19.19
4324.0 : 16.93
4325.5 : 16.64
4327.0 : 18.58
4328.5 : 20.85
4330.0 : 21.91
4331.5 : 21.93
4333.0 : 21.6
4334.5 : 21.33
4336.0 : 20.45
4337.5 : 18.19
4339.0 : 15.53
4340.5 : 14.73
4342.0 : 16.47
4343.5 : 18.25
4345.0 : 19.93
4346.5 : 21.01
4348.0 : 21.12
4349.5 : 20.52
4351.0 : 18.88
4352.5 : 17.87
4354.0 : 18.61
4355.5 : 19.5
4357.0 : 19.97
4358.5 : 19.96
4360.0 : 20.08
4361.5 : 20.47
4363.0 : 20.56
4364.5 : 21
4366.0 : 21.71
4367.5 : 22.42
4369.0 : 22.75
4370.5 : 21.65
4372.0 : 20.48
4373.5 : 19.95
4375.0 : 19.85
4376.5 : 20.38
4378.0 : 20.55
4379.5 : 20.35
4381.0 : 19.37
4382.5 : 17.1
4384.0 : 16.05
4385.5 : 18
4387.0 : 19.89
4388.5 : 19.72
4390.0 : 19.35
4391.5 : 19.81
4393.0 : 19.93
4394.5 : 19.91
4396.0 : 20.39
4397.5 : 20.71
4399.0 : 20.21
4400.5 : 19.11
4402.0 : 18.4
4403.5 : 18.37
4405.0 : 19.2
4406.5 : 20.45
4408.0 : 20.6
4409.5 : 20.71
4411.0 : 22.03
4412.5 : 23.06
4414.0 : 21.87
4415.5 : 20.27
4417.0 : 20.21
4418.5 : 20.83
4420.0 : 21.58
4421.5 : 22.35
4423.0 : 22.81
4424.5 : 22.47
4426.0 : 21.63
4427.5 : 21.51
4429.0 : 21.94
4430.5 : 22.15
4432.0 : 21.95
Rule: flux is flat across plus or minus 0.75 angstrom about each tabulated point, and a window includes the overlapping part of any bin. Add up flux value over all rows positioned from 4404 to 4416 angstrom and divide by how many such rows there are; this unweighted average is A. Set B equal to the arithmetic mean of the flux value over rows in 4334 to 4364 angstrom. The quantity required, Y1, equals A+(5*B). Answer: 117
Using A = 21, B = 19.2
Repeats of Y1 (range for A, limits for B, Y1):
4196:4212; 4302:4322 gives 102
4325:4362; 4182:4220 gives 119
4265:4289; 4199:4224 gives 118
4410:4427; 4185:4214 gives 121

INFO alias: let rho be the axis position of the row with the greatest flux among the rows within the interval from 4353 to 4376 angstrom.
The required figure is 4369.0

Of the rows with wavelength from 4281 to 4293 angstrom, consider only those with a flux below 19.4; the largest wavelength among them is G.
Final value 4292.5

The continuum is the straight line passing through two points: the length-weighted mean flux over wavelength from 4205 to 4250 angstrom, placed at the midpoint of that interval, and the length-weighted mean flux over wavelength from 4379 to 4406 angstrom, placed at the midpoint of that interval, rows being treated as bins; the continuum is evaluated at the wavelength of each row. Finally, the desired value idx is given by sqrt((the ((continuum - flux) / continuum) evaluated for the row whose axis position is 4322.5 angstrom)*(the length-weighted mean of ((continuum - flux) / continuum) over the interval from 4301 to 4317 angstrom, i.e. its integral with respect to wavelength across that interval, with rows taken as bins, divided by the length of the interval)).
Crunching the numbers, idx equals 0.04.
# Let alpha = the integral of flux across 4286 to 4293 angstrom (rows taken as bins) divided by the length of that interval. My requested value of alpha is 16.4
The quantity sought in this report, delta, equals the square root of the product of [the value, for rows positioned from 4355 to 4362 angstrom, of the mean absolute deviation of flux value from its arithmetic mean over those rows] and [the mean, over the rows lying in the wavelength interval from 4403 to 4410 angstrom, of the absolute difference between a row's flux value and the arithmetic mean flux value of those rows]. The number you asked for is 0.4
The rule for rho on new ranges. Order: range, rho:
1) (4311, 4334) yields 4331.5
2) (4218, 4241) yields 4220.5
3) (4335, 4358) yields 4348.0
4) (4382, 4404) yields 4397.5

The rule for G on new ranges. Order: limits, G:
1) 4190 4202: 4201.0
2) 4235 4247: 4240.0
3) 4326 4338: 4337.5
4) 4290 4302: 4301.5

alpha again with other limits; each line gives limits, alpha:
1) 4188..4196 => 20.4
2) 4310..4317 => 16.7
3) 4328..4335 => 21.6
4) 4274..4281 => 18.7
